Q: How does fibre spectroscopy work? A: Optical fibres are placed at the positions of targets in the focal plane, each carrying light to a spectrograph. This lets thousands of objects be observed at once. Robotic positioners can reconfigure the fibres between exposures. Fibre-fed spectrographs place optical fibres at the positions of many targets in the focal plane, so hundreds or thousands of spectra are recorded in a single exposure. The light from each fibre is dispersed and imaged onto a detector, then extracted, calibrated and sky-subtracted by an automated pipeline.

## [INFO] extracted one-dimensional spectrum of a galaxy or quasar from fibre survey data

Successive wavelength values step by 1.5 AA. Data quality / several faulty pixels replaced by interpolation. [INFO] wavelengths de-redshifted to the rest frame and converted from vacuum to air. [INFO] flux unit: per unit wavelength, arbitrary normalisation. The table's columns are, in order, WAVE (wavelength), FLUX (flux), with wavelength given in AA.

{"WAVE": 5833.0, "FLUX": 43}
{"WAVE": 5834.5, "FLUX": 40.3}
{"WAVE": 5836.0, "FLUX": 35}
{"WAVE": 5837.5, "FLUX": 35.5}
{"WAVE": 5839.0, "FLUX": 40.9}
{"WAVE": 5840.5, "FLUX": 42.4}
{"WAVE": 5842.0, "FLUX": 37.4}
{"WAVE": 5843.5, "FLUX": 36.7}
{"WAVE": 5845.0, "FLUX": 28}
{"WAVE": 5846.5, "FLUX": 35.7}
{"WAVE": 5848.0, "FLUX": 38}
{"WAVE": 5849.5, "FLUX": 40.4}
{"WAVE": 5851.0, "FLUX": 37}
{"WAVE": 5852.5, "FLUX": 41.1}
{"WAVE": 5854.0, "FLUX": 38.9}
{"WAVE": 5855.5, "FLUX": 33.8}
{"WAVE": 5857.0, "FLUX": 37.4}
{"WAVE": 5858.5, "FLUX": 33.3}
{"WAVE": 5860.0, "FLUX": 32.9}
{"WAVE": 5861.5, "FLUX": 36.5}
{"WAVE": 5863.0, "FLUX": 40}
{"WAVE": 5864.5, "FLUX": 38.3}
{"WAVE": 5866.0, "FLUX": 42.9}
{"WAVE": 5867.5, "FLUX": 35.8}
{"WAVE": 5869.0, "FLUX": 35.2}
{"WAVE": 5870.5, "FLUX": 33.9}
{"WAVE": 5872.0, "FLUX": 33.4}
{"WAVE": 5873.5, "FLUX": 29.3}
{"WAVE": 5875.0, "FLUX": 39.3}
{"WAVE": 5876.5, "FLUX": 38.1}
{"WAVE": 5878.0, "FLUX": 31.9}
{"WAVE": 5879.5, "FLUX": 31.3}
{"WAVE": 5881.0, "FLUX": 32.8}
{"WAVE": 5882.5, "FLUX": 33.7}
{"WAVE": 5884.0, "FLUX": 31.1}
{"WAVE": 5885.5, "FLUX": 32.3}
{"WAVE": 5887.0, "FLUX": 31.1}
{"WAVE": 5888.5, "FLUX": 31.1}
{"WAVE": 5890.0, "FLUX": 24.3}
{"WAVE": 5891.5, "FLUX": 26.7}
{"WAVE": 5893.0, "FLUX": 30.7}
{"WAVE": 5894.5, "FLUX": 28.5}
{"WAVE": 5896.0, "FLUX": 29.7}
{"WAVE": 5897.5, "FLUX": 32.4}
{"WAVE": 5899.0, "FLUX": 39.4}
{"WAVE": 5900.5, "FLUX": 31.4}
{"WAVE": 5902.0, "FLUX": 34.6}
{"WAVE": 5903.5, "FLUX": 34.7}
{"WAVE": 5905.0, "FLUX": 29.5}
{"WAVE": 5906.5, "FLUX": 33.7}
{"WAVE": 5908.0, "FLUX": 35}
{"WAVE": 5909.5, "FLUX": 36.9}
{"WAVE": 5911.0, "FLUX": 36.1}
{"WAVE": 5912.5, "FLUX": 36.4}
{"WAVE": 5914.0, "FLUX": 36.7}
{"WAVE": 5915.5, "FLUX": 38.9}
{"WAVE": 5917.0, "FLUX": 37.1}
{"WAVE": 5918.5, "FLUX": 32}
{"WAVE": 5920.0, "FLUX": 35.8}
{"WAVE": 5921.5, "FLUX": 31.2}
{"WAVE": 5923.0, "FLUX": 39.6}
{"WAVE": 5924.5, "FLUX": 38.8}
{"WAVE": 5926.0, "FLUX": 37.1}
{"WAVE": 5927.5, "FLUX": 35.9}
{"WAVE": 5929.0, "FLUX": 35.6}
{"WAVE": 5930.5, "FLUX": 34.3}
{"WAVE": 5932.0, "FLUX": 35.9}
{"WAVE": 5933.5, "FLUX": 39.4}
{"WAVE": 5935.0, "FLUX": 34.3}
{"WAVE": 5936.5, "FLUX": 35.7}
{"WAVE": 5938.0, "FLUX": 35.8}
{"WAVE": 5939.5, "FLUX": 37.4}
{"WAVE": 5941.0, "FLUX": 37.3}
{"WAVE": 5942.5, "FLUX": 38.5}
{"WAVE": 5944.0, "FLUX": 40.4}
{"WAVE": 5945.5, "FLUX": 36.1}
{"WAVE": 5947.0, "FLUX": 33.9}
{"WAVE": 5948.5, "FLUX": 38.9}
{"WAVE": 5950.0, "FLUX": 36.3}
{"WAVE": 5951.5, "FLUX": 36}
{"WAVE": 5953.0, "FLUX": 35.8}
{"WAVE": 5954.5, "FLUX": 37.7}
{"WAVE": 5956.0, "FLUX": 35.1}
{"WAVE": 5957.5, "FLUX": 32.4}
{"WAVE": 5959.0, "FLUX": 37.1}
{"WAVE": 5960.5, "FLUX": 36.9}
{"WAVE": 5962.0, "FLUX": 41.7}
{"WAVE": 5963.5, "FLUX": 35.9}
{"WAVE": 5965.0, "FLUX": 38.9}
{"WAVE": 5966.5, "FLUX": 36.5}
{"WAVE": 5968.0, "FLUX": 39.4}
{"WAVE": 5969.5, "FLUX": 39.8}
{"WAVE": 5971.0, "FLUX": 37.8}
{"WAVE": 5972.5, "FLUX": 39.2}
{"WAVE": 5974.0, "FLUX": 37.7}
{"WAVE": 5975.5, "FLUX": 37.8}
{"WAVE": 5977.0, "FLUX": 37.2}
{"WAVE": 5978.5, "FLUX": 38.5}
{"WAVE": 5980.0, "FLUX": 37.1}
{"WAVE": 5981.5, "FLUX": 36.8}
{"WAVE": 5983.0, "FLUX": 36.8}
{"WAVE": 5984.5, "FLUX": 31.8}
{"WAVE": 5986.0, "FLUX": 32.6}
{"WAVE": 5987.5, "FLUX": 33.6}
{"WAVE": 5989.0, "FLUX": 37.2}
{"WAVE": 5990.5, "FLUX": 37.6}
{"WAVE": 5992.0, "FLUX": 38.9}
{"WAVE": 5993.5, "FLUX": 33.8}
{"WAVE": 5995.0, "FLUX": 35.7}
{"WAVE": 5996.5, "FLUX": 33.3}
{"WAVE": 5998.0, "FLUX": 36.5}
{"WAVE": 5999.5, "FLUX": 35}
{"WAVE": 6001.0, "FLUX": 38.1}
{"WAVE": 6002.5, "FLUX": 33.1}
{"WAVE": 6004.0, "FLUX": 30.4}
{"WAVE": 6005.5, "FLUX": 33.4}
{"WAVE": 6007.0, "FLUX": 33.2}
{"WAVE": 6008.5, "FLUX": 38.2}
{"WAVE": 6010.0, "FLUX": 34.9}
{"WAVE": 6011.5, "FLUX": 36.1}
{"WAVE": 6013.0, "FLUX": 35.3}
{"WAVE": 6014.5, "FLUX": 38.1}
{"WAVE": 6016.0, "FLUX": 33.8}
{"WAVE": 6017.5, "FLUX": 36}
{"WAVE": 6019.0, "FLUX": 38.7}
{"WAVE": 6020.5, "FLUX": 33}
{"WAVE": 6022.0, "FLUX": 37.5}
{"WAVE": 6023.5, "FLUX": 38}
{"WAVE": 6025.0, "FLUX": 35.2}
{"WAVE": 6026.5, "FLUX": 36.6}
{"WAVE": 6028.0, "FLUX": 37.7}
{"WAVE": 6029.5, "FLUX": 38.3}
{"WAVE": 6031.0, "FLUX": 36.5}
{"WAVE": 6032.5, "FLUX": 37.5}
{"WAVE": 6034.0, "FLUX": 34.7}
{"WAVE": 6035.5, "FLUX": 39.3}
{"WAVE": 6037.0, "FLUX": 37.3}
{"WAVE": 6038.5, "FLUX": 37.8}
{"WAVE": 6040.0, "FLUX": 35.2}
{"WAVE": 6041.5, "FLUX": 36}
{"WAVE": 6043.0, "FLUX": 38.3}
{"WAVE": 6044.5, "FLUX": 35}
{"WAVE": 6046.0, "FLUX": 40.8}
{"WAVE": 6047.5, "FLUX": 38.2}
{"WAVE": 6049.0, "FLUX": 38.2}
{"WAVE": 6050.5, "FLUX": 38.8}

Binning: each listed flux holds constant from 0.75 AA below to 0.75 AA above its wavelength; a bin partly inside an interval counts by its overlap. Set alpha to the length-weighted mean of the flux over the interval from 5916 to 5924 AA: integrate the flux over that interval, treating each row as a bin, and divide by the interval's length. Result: 35.4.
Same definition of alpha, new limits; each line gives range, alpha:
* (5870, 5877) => 34.7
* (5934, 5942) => 36.3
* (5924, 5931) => 36.3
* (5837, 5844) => 38.8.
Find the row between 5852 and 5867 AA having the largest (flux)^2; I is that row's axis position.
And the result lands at 5866.0 AA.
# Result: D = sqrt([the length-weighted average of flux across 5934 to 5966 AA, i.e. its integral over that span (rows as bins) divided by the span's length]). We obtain 6.07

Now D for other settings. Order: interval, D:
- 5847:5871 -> 6.10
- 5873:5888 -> 5.75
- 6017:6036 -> 6.07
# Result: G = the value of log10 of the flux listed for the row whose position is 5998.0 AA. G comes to 1.56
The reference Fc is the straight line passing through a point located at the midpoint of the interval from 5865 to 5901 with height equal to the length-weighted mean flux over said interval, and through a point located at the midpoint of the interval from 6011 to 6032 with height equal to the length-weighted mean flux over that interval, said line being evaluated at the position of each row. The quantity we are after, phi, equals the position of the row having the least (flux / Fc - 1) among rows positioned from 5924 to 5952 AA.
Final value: 5947.0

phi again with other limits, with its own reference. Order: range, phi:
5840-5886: 5845.0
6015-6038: 6020.5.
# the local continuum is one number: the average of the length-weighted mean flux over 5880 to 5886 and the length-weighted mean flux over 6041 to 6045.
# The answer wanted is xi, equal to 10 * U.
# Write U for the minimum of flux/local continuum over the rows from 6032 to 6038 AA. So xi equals 10.1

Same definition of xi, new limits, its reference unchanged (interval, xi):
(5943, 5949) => 9.8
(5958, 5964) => 10.4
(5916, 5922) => 9.0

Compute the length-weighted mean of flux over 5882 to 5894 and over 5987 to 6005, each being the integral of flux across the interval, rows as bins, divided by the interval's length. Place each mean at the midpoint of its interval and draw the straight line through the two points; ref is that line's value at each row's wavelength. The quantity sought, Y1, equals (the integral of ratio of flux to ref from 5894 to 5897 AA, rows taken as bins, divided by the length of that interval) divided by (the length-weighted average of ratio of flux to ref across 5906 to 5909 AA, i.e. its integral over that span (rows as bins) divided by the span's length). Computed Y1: 0.87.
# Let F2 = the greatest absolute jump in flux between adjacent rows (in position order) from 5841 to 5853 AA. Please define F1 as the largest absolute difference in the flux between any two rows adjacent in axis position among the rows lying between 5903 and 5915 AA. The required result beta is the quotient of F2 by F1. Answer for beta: 1.7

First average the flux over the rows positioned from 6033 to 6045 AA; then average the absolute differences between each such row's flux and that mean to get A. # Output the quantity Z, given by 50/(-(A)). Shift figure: -34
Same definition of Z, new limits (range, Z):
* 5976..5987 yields -24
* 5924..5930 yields -45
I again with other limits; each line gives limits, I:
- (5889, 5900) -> 5899.0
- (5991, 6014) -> 5992.0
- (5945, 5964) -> 5962.0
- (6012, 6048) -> 6046.0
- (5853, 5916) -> 5866.0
